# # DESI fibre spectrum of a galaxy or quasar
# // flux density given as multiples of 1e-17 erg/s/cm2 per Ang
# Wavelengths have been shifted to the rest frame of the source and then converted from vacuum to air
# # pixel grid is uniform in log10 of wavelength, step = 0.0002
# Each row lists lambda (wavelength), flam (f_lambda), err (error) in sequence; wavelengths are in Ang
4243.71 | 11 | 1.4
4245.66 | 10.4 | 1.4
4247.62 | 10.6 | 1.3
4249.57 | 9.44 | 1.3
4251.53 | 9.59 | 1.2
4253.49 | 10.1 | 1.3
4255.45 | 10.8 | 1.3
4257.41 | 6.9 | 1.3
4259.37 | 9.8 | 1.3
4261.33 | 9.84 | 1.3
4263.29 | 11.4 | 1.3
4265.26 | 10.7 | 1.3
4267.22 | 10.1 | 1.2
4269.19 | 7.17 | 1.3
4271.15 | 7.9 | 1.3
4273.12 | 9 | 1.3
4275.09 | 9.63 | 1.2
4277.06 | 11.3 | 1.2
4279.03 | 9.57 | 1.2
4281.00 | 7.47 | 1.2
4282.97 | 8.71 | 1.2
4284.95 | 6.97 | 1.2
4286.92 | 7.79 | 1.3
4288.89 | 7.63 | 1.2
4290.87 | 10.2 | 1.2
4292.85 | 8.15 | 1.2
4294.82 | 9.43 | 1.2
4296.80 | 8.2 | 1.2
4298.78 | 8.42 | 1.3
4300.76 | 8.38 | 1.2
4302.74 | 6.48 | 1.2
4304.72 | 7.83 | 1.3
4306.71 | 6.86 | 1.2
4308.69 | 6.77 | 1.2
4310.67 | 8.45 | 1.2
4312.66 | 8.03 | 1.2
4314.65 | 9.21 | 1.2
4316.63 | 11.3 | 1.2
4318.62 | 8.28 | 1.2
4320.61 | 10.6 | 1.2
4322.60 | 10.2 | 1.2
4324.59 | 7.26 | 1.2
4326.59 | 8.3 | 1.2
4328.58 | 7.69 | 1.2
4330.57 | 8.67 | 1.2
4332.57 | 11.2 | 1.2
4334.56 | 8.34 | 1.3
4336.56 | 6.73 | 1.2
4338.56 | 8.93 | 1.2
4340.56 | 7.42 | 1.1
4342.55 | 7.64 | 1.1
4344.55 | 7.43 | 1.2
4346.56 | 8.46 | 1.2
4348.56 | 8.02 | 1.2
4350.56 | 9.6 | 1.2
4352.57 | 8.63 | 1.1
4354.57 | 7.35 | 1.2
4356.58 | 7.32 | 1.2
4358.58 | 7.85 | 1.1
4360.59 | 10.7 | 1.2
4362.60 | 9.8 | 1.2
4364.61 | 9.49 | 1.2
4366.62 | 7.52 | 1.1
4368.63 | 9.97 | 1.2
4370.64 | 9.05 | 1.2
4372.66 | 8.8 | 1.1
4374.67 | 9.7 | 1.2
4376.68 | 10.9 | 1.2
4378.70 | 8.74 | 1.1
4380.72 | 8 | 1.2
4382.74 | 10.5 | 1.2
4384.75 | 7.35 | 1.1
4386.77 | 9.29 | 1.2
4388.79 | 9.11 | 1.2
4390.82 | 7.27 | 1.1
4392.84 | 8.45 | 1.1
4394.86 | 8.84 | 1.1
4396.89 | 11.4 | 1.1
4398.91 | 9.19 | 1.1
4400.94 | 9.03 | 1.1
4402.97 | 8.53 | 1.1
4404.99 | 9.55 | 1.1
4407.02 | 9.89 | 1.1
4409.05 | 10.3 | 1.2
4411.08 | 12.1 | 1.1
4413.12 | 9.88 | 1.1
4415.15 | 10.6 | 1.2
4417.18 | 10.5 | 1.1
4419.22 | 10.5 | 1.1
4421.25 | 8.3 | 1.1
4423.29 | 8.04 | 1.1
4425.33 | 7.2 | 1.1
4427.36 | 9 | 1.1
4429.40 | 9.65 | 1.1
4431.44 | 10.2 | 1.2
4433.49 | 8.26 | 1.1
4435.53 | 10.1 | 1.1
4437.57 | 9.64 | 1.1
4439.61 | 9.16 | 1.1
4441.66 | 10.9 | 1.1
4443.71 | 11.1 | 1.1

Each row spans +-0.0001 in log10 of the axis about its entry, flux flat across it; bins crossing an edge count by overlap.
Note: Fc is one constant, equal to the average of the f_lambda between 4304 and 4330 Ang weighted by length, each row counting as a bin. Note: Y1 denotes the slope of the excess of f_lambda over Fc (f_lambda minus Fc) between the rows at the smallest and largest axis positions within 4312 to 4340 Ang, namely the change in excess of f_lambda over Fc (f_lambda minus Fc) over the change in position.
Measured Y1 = 0.03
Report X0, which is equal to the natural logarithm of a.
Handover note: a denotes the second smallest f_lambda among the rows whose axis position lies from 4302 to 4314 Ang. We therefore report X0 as 1.91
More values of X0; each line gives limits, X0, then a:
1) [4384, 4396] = 1.99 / 7.35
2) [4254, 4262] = 2.28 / 9.8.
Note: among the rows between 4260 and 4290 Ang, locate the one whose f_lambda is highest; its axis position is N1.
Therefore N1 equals 4263.29 Ang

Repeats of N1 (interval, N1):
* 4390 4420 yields 4411.08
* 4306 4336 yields 4316.63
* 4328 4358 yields 4332.57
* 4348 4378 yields 4376.68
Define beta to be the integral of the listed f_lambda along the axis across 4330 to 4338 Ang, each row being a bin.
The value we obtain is 69.9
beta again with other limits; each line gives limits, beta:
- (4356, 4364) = 72.3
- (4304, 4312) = 59.9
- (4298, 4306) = 61.8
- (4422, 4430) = 67.3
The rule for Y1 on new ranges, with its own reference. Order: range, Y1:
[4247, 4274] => -0.06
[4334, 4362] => 0.09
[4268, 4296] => 0.09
